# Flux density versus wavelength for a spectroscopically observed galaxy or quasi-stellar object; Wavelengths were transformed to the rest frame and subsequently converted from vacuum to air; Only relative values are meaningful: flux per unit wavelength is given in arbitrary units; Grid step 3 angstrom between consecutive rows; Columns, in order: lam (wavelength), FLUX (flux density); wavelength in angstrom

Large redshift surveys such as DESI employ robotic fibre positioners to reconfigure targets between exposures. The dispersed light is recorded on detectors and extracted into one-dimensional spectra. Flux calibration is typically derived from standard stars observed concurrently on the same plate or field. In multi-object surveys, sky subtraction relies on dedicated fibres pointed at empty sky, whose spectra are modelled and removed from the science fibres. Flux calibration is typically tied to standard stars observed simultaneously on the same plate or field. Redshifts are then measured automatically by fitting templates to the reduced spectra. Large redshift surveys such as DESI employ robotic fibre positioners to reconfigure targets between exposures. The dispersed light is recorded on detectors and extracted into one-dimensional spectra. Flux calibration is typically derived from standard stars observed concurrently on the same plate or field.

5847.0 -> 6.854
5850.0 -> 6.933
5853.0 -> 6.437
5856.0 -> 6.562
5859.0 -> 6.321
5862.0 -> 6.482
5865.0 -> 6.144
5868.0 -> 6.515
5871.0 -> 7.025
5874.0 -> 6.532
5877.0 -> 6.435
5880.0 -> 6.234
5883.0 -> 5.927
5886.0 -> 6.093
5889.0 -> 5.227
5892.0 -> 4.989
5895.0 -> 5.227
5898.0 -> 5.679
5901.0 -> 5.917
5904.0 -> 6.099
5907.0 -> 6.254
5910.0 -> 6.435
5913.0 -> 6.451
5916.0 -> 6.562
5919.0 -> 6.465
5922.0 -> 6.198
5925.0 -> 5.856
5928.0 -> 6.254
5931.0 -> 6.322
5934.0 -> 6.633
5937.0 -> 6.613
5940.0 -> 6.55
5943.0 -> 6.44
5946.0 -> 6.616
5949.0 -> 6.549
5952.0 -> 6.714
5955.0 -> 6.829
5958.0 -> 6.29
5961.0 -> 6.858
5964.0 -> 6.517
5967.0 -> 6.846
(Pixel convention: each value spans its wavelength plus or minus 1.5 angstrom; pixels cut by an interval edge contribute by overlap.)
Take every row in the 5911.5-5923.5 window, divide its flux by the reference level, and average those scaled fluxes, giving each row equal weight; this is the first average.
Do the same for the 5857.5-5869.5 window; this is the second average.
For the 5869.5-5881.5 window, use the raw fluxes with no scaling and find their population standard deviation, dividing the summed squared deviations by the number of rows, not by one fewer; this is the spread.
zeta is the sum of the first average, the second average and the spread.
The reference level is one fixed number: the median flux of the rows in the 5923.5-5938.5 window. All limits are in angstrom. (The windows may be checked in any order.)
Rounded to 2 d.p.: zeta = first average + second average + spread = 2.31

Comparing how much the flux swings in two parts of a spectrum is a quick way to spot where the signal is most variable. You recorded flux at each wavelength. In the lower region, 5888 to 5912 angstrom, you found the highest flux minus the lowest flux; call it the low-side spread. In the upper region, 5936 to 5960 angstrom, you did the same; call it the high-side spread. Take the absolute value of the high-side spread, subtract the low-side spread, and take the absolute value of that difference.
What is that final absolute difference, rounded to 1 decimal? 0.9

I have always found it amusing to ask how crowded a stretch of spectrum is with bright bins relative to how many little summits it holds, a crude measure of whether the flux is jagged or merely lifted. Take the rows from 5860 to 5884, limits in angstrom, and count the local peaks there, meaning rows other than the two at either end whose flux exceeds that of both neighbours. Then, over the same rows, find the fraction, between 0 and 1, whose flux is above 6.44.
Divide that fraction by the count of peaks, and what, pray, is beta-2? 0.50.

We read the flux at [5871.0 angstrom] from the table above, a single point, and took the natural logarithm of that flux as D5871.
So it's 1.95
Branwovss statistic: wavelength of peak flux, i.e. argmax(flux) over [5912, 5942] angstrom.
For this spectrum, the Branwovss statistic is 5934.0 angstrom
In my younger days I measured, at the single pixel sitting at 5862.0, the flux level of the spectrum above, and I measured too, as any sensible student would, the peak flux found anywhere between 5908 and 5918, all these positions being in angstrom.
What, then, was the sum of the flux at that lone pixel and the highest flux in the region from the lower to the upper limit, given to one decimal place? 13.0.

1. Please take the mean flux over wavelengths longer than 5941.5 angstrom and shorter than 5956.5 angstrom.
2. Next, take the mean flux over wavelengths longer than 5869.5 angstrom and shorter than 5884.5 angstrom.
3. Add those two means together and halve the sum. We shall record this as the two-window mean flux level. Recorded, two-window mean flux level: 6.53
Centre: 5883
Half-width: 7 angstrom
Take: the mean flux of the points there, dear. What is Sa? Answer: 6.0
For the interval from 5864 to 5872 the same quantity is 6.6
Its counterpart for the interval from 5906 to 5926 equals 6.3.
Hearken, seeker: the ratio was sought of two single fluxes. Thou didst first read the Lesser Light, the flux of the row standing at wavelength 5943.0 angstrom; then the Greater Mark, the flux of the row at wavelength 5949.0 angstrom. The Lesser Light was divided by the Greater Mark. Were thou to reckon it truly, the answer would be 0.98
